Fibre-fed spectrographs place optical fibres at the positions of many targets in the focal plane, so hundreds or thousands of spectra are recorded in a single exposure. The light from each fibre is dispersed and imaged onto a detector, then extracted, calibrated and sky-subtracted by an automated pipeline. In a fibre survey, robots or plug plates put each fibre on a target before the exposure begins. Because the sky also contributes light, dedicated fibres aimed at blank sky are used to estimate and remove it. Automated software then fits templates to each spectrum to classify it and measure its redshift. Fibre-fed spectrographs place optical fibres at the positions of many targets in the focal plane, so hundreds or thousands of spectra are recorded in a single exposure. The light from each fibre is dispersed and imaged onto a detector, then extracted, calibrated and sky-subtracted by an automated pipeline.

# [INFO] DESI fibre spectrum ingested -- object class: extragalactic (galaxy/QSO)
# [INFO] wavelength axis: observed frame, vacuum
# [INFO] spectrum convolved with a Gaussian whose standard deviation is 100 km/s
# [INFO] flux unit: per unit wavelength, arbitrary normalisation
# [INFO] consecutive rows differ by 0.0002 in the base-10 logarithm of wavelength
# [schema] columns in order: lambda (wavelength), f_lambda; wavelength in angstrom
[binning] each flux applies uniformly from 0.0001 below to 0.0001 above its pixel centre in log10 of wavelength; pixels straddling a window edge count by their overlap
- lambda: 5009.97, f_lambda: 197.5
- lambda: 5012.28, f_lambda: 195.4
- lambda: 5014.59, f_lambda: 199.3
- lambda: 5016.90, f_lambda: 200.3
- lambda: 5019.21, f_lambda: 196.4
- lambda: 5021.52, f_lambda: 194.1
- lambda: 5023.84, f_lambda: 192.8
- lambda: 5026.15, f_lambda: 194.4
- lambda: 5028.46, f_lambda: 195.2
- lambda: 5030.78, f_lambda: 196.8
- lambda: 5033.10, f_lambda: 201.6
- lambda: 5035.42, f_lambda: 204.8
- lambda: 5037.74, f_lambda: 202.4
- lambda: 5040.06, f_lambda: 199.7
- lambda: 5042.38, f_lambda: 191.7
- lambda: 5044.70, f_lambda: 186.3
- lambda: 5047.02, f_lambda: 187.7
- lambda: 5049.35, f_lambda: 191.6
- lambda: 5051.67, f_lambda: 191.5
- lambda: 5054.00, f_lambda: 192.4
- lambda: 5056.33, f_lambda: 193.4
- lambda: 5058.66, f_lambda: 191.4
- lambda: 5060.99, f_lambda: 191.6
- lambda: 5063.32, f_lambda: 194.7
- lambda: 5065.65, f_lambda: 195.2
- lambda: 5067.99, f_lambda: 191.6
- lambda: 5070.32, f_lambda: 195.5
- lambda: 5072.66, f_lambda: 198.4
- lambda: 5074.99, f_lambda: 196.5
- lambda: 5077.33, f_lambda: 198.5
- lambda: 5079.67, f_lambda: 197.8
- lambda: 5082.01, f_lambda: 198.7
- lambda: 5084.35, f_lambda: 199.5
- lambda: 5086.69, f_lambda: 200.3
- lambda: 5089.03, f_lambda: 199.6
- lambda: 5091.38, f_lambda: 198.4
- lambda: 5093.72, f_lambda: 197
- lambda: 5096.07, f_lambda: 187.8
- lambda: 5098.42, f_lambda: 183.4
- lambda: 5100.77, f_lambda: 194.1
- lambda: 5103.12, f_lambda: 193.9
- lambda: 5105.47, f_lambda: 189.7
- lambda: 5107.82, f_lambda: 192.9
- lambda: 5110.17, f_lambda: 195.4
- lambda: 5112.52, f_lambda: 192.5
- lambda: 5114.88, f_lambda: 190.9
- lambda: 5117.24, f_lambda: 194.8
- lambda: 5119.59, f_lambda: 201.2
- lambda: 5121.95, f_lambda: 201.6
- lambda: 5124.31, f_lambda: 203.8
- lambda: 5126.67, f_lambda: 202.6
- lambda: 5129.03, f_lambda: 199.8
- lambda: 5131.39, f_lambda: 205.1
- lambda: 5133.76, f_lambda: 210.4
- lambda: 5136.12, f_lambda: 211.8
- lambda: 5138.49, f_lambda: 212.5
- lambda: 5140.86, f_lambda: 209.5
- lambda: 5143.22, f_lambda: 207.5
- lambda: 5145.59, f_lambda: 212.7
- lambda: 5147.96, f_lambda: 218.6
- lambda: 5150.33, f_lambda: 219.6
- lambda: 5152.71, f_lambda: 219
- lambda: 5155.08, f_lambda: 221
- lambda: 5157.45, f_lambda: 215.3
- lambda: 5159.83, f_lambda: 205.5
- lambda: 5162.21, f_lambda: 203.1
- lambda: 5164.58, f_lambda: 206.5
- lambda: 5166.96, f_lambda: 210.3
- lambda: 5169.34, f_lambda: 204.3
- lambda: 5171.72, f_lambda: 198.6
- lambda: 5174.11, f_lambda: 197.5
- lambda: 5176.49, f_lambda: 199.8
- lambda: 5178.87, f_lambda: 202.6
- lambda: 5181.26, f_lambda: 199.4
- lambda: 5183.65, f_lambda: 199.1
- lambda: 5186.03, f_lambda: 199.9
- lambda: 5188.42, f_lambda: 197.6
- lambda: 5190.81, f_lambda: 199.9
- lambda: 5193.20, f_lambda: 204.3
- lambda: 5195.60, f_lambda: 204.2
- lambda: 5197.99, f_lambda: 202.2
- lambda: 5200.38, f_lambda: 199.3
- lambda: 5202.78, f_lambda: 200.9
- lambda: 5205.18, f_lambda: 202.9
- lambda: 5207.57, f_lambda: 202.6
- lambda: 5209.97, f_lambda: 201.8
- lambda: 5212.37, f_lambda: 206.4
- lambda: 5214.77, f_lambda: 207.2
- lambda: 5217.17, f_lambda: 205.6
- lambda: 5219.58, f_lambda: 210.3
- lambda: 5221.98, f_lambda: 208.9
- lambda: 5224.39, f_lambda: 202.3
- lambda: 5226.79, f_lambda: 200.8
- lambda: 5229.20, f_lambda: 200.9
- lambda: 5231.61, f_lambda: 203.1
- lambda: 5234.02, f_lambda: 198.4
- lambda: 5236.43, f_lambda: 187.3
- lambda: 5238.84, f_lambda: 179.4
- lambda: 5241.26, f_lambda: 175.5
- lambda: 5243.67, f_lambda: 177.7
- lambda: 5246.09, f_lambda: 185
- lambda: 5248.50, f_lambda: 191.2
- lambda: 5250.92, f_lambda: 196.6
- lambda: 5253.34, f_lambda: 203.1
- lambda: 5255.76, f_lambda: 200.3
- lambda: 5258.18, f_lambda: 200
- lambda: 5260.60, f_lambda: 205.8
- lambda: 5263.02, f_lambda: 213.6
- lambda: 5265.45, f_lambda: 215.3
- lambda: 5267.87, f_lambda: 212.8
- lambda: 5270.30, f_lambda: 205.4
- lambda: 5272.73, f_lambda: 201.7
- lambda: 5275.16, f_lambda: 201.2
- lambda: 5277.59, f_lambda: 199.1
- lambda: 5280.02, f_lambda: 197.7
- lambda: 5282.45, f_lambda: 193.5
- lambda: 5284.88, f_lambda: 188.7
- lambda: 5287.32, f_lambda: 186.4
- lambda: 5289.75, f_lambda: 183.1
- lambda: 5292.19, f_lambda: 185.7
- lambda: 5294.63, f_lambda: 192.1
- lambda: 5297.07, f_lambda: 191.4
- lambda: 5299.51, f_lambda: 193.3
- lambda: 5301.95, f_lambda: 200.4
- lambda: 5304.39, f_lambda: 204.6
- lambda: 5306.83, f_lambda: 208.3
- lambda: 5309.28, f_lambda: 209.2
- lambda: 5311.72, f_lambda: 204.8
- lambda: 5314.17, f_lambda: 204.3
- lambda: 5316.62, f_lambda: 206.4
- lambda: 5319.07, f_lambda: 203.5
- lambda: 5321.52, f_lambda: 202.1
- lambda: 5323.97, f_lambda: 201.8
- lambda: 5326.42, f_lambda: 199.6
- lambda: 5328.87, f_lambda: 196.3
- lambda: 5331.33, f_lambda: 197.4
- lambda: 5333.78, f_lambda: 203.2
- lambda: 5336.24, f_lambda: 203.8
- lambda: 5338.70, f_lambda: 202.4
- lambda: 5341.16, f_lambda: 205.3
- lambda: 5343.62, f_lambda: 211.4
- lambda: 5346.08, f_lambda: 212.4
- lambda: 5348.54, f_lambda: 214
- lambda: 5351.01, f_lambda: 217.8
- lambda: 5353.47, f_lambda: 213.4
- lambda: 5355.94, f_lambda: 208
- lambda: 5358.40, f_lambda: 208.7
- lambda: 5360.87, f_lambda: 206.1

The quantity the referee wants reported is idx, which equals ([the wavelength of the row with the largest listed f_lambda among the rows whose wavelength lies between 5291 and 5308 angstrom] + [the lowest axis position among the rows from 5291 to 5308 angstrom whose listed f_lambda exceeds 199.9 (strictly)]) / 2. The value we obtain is 5304.4 angstrom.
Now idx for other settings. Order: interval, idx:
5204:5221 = 5212.4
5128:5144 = 5134.9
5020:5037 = 5034.3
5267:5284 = 5267.9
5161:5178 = 5164.6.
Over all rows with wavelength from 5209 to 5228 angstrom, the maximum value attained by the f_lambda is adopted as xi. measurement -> 210.3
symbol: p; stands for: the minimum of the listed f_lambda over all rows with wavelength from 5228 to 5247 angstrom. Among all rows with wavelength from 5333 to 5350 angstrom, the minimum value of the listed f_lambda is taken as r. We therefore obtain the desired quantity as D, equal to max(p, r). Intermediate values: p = 175.5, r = 202.4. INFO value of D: 202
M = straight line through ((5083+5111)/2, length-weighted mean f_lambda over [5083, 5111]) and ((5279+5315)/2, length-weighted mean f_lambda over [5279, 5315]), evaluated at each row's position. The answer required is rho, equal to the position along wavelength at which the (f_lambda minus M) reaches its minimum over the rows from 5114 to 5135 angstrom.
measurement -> 5114.88 angstrom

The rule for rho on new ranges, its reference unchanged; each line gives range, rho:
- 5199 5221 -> 5200.38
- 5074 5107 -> 5098.42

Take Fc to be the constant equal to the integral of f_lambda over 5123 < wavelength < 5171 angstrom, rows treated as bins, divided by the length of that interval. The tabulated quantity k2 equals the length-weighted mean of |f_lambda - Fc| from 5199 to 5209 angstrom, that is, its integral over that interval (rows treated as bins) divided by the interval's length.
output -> 8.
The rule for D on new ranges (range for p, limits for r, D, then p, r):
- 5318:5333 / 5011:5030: 196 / 196.3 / 192.8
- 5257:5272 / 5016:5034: 200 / 200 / 192.8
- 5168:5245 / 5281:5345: 183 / 175.5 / 183.1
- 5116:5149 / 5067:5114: 195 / 194.8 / 183.4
